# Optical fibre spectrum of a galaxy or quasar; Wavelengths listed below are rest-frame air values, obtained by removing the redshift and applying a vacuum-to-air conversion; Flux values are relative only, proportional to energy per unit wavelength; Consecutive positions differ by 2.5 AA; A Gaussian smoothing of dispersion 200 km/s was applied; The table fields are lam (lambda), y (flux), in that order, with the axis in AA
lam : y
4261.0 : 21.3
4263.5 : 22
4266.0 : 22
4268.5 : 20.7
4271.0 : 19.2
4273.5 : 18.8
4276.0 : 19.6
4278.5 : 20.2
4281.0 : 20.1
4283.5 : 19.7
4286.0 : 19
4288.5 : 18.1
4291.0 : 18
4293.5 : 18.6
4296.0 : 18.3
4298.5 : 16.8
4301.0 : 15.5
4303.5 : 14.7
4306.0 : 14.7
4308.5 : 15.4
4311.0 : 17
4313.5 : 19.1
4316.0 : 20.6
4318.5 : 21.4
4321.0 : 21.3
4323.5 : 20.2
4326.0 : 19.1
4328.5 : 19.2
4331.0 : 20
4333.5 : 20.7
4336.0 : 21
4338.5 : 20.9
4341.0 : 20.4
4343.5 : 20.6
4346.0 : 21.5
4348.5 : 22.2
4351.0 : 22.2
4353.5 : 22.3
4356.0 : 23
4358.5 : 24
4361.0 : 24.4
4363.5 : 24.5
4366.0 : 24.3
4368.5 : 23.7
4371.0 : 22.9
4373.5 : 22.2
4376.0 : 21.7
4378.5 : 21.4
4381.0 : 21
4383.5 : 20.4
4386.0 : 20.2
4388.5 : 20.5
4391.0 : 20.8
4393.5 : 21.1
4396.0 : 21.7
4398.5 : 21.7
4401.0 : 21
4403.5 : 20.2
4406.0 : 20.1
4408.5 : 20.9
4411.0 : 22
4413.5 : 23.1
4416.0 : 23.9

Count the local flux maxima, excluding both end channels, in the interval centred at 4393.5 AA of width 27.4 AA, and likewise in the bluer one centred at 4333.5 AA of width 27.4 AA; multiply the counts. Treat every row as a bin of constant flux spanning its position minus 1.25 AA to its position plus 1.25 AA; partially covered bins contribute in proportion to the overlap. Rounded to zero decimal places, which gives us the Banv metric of 0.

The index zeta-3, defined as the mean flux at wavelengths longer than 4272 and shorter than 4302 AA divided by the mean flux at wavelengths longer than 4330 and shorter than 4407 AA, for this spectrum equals 0.86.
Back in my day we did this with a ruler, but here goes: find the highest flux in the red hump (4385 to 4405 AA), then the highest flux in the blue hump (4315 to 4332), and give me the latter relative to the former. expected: 0.99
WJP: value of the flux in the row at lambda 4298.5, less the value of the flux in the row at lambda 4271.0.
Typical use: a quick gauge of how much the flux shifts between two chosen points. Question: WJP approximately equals -2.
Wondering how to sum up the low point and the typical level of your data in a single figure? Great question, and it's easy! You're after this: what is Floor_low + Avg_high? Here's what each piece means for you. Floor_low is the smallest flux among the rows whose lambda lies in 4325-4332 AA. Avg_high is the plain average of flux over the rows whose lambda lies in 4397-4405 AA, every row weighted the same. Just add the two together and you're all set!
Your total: 40.1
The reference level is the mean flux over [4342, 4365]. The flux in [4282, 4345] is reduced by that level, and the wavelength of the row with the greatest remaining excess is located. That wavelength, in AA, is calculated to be 4318.5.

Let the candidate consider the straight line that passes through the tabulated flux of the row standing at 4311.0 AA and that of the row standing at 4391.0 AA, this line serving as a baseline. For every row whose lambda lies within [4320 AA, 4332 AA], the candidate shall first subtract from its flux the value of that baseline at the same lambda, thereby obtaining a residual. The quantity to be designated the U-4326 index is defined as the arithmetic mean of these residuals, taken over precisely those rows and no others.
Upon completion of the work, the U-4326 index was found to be 2.2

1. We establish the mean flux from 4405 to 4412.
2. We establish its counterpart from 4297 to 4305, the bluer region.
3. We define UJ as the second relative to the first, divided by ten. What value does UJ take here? 0.075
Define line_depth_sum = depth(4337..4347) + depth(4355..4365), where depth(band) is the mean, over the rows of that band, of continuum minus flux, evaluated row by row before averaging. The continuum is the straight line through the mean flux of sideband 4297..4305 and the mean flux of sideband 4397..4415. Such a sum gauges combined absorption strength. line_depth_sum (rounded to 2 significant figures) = -8.1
